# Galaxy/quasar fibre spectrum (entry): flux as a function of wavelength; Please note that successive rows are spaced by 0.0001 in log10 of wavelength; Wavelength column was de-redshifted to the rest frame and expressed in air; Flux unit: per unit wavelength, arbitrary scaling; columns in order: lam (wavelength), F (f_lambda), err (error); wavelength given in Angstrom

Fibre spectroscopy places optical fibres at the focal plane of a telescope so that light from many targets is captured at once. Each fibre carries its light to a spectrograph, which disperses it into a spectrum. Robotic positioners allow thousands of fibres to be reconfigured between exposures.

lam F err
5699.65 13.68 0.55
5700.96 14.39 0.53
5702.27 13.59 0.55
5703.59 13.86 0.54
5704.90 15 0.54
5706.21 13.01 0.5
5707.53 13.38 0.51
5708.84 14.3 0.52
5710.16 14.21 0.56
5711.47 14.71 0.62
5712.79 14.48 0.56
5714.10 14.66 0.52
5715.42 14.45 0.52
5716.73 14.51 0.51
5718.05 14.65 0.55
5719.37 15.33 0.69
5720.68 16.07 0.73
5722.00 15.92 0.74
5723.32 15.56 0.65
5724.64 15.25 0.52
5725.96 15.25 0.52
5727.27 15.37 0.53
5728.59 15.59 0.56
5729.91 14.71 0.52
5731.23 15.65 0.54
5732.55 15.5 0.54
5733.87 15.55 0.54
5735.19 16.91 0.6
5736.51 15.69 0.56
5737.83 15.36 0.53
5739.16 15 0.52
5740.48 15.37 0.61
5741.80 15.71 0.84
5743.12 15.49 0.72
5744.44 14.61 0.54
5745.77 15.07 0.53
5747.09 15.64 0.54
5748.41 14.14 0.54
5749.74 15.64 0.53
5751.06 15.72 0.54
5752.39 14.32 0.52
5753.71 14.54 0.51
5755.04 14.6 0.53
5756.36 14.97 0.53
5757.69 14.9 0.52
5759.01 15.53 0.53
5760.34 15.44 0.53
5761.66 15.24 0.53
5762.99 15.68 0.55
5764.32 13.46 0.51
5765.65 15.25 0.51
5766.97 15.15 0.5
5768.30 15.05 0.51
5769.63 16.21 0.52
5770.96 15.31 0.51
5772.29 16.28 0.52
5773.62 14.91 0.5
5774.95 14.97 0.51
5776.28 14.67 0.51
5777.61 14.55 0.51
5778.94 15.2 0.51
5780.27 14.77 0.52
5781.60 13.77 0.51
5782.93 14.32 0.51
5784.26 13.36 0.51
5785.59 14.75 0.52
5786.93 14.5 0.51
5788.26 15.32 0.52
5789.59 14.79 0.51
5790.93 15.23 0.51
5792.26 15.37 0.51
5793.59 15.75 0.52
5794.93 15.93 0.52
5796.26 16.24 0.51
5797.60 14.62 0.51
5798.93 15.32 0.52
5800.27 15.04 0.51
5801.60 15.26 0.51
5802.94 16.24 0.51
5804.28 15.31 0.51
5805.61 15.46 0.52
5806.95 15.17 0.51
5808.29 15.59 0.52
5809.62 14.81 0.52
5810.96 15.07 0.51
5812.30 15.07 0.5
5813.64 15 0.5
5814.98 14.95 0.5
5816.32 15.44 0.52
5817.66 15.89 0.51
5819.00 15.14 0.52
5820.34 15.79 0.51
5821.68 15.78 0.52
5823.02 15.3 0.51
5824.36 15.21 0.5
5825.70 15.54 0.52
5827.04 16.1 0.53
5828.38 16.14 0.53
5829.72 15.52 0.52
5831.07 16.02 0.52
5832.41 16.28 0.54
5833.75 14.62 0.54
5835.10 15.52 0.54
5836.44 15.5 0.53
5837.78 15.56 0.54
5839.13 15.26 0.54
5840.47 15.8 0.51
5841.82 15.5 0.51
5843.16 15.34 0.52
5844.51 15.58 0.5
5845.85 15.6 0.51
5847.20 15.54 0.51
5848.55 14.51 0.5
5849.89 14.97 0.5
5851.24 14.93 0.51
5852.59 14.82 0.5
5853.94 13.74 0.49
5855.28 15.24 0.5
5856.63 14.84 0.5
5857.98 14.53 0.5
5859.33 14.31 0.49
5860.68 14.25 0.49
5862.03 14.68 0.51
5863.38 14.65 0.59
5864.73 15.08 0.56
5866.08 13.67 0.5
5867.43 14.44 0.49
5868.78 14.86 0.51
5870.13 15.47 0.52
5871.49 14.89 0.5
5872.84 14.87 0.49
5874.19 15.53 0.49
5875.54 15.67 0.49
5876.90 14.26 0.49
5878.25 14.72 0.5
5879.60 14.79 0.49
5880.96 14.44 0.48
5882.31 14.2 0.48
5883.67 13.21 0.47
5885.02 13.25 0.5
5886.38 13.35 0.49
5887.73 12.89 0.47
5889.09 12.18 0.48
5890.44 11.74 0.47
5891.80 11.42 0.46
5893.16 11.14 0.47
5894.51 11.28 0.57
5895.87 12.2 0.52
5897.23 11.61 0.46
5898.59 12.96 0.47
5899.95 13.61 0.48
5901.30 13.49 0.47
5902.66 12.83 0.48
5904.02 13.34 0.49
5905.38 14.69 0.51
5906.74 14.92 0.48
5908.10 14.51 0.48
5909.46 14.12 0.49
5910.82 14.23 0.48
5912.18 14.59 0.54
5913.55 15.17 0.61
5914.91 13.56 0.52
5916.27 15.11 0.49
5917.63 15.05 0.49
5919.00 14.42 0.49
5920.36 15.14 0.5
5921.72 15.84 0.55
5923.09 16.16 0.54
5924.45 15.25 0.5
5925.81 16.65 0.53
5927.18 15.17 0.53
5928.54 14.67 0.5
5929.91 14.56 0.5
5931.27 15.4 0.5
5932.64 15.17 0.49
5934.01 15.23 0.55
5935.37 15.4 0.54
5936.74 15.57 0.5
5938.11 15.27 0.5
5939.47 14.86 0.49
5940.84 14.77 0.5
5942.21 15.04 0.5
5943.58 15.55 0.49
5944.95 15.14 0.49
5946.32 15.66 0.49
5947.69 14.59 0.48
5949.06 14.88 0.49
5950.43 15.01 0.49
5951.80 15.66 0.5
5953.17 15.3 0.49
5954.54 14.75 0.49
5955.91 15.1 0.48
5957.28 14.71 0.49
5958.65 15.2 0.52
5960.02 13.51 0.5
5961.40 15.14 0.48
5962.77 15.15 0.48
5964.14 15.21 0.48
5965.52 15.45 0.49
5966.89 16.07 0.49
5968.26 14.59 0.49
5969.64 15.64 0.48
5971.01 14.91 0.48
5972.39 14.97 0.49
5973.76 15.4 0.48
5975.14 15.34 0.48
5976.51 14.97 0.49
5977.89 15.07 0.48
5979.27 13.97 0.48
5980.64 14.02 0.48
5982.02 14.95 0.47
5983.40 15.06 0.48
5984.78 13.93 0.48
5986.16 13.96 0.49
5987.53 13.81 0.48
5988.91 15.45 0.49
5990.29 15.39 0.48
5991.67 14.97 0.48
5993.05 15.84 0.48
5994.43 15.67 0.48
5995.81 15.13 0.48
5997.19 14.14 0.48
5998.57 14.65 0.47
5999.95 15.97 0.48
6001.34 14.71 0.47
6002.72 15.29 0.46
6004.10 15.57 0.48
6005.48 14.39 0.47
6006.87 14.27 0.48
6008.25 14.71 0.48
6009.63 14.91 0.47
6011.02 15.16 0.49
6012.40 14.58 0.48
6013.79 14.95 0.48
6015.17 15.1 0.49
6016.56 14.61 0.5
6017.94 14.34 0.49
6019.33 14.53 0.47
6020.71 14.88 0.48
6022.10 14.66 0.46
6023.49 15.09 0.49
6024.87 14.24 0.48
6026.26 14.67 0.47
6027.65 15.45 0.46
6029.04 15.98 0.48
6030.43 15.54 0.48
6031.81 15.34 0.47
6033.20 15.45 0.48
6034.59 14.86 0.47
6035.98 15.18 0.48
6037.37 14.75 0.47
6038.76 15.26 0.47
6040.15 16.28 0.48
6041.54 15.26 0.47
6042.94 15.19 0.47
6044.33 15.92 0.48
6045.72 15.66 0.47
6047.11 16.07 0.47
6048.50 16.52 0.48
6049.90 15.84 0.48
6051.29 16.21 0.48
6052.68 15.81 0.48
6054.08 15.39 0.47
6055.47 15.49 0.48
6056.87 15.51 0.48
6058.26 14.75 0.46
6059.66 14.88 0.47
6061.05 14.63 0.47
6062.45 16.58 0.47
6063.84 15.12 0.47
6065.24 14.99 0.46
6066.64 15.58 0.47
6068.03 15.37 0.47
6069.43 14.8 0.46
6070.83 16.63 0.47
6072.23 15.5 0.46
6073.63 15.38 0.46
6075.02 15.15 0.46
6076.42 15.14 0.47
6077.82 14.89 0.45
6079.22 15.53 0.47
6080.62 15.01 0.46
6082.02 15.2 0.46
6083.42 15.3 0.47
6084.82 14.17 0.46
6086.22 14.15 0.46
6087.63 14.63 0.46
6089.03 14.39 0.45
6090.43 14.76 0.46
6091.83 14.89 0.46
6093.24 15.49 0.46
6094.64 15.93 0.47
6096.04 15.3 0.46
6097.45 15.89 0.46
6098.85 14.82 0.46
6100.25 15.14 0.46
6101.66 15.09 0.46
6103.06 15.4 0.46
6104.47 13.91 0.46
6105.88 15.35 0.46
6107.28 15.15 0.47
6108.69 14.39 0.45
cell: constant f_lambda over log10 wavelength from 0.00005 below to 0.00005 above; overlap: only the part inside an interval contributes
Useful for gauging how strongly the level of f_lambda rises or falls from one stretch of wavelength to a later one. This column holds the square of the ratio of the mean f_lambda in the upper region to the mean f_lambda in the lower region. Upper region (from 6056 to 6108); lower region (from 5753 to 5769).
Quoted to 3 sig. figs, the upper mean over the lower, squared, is 1.02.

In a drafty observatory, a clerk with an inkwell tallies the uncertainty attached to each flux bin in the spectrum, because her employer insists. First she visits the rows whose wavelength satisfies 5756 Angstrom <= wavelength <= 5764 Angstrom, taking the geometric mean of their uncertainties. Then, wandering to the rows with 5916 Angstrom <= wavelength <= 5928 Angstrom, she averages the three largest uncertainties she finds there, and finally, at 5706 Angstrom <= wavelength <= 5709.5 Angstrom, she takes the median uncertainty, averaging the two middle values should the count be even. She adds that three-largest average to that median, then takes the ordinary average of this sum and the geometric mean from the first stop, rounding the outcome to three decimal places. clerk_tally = 0.791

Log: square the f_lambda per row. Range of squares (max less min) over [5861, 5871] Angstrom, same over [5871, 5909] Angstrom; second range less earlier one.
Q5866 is 69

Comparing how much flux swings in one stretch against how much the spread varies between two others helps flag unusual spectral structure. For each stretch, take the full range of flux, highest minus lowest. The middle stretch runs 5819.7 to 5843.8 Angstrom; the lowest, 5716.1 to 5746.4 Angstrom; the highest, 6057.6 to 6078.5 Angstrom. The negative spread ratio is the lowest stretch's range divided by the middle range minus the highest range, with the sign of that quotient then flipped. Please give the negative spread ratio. 7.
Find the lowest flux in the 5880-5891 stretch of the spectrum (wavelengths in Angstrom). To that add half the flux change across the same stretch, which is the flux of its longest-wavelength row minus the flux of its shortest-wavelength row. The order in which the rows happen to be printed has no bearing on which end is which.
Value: 10.4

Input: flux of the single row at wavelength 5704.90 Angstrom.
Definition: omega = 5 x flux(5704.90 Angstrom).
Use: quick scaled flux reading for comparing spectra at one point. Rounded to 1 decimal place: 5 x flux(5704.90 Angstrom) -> 75.0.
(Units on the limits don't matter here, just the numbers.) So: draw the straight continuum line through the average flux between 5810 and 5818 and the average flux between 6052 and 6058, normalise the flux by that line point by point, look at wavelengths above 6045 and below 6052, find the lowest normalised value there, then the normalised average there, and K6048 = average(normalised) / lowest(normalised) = 1.03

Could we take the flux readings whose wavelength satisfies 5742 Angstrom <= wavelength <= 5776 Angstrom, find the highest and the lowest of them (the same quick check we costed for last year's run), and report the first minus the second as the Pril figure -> 2.8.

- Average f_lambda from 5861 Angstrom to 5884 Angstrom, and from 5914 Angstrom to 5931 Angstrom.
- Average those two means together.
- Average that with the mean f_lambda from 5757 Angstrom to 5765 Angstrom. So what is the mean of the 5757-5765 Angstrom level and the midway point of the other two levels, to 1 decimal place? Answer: 15.0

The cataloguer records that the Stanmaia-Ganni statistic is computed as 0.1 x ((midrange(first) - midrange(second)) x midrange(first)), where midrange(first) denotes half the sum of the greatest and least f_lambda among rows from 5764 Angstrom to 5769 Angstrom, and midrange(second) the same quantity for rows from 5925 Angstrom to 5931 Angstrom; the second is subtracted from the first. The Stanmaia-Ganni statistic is -1.8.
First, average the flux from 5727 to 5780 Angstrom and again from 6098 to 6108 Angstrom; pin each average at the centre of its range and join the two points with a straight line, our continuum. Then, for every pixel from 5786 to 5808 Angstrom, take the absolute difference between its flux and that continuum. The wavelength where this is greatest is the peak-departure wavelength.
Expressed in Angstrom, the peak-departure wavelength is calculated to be 5802.94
